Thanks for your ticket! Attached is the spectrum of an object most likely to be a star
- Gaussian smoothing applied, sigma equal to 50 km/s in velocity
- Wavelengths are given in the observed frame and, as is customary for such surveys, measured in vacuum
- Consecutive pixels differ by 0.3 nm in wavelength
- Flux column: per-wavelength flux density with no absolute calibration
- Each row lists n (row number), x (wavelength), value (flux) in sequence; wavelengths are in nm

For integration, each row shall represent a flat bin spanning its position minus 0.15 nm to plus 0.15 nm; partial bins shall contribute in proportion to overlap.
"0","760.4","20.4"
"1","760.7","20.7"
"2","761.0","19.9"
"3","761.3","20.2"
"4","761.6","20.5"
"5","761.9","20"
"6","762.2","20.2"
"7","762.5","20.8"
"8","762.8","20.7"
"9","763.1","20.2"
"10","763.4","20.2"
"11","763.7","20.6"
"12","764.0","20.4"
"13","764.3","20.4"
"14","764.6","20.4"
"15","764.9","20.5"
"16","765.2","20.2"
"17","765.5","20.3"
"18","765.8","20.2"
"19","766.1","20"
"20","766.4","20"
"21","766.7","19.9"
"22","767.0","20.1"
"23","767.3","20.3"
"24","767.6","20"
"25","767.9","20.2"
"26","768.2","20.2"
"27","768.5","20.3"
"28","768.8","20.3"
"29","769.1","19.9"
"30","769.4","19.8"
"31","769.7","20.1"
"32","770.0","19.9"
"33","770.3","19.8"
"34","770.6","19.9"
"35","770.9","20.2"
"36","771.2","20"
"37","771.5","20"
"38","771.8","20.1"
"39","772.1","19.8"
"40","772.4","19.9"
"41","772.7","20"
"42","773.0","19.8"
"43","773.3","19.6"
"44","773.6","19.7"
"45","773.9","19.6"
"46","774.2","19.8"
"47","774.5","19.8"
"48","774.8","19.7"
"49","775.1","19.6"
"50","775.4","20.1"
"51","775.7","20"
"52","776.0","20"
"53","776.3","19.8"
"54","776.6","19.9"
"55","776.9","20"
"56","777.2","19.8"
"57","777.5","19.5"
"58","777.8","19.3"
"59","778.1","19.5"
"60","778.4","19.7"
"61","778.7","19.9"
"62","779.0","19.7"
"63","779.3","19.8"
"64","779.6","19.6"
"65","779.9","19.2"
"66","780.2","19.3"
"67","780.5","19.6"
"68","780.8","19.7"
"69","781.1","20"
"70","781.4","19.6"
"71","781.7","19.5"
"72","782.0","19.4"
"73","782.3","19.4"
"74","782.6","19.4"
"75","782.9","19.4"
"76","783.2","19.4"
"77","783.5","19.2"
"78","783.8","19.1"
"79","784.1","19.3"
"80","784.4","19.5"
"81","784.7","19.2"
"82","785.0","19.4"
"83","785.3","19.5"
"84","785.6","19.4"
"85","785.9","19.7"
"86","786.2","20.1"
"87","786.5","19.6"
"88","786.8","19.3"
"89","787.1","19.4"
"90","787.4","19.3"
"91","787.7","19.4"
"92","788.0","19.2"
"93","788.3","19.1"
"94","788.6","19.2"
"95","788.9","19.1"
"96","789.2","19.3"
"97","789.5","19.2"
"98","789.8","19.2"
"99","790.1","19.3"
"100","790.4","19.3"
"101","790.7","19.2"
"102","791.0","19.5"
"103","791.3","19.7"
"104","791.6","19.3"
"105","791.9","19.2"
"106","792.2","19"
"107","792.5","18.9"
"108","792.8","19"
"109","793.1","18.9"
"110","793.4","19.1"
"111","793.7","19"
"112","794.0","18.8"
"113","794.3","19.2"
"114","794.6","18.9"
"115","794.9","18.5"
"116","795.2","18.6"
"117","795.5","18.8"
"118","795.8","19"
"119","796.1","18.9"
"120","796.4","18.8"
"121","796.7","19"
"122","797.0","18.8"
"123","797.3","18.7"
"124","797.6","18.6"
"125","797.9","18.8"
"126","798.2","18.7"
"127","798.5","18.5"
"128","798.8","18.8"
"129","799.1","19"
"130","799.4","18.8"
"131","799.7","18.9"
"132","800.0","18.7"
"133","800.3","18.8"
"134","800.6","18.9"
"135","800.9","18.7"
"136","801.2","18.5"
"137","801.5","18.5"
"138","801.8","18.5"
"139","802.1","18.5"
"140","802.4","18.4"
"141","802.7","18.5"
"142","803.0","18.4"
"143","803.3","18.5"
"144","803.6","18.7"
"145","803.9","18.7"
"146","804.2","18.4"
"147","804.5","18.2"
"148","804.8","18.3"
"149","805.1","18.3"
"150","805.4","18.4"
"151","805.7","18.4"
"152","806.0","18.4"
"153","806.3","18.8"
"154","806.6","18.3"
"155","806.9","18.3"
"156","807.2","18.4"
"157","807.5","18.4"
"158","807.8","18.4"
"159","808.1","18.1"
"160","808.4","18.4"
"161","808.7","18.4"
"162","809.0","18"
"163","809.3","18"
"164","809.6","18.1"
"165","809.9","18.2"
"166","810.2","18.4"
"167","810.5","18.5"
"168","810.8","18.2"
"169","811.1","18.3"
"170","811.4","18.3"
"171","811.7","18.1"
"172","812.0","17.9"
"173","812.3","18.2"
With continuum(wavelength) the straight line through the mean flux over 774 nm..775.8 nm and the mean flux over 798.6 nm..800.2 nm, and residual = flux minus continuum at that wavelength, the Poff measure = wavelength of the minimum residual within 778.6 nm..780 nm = 779.9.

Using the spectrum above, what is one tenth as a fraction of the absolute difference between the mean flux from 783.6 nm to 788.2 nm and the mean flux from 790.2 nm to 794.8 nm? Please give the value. 0.34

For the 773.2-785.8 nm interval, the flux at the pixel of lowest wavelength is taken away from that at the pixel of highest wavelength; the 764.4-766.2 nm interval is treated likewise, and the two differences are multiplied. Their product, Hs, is 0.08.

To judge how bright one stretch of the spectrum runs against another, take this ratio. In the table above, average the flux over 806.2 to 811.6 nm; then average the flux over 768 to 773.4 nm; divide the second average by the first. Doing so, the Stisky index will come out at 1.09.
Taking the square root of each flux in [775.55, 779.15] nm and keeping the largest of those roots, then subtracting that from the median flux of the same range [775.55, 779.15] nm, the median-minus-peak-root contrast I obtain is 15.3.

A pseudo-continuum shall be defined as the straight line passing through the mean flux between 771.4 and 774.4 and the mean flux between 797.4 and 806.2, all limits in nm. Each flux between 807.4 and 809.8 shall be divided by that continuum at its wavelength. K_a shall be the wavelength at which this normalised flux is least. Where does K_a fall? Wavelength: 809.0 nm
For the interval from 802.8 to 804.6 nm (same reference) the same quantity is 804.5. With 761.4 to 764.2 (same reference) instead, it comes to 761.9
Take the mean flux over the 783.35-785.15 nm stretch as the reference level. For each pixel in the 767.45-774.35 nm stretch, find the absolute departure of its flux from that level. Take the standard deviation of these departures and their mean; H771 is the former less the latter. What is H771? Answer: -0.5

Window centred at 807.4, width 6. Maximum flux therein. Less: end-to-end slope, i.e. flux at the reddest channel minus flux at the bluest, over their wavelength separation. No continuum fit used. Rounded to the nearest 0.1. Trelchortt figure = 18.8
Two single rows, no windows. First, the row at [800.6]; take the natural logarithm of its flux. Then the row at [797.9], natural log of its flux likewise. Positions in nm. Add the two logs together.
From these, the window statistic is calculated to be 5.87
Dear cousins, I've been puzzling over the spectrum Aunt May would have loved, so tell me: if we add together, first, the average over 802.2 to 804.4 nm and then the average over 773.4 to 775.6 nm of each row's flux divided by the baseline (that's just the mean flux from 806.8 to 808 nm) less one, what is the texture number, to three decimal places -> 0.083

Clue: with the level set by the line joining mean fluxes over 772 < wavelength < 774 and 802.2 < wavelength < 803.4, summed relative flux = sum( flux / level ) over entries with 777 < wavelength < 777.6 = 2.007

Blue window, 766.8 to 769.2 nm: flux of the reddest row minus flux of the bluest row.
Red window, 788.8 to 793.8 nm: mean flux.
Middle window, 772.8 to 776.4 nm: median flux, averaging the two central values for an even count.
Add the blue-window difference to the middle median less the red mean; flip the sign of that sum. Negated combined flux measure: -0.41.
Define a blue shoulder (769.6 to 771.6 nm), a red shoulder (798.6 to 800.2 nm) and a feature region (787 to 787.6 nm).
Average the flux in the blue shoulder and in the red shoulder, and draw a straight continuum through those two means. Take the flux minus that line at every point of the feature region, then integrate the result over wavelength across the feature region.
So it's 0.02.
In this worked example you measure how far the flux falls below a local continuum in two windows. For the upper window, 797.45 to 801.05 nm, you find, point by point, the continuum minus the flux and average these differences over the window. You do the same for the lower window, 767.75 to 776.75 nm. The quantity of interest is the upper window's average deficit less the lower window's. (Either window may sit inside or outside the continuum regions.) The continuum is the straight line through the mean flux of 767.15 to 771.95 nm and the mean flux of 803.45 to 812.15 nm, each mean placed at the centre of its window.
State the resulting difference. -0.070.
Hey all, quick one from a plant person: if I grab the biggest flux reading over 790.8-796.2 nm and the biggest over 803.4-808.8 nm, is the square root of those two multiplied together 19.2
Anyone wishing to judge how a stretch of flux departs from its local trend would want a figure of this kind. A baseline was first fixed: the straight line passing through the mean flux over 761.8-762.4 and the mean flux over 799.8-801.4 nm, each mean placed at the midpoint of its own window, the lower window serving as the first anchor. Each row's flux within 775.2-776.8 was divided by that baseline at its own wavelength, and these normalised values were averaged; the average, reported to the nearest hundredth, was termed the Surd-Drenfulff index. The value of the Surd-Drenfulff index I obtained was 1.02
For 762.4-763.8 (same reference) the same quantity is 1.02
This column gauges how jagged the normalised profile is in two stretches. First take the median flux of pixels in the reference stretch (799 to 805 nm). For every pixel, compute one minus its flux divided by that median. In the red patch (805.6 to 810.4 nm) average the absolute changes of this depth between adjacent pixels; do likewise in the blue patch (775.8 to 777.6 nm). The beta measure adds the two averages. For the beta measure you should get 0.0184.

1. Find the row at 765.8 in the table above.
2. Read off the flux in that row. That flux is 20.2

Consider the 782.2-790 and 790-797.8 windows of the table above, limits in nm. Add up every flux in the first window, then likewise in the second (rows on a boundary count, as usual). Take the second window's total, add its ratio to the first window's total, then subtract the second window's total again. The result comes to 0.98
